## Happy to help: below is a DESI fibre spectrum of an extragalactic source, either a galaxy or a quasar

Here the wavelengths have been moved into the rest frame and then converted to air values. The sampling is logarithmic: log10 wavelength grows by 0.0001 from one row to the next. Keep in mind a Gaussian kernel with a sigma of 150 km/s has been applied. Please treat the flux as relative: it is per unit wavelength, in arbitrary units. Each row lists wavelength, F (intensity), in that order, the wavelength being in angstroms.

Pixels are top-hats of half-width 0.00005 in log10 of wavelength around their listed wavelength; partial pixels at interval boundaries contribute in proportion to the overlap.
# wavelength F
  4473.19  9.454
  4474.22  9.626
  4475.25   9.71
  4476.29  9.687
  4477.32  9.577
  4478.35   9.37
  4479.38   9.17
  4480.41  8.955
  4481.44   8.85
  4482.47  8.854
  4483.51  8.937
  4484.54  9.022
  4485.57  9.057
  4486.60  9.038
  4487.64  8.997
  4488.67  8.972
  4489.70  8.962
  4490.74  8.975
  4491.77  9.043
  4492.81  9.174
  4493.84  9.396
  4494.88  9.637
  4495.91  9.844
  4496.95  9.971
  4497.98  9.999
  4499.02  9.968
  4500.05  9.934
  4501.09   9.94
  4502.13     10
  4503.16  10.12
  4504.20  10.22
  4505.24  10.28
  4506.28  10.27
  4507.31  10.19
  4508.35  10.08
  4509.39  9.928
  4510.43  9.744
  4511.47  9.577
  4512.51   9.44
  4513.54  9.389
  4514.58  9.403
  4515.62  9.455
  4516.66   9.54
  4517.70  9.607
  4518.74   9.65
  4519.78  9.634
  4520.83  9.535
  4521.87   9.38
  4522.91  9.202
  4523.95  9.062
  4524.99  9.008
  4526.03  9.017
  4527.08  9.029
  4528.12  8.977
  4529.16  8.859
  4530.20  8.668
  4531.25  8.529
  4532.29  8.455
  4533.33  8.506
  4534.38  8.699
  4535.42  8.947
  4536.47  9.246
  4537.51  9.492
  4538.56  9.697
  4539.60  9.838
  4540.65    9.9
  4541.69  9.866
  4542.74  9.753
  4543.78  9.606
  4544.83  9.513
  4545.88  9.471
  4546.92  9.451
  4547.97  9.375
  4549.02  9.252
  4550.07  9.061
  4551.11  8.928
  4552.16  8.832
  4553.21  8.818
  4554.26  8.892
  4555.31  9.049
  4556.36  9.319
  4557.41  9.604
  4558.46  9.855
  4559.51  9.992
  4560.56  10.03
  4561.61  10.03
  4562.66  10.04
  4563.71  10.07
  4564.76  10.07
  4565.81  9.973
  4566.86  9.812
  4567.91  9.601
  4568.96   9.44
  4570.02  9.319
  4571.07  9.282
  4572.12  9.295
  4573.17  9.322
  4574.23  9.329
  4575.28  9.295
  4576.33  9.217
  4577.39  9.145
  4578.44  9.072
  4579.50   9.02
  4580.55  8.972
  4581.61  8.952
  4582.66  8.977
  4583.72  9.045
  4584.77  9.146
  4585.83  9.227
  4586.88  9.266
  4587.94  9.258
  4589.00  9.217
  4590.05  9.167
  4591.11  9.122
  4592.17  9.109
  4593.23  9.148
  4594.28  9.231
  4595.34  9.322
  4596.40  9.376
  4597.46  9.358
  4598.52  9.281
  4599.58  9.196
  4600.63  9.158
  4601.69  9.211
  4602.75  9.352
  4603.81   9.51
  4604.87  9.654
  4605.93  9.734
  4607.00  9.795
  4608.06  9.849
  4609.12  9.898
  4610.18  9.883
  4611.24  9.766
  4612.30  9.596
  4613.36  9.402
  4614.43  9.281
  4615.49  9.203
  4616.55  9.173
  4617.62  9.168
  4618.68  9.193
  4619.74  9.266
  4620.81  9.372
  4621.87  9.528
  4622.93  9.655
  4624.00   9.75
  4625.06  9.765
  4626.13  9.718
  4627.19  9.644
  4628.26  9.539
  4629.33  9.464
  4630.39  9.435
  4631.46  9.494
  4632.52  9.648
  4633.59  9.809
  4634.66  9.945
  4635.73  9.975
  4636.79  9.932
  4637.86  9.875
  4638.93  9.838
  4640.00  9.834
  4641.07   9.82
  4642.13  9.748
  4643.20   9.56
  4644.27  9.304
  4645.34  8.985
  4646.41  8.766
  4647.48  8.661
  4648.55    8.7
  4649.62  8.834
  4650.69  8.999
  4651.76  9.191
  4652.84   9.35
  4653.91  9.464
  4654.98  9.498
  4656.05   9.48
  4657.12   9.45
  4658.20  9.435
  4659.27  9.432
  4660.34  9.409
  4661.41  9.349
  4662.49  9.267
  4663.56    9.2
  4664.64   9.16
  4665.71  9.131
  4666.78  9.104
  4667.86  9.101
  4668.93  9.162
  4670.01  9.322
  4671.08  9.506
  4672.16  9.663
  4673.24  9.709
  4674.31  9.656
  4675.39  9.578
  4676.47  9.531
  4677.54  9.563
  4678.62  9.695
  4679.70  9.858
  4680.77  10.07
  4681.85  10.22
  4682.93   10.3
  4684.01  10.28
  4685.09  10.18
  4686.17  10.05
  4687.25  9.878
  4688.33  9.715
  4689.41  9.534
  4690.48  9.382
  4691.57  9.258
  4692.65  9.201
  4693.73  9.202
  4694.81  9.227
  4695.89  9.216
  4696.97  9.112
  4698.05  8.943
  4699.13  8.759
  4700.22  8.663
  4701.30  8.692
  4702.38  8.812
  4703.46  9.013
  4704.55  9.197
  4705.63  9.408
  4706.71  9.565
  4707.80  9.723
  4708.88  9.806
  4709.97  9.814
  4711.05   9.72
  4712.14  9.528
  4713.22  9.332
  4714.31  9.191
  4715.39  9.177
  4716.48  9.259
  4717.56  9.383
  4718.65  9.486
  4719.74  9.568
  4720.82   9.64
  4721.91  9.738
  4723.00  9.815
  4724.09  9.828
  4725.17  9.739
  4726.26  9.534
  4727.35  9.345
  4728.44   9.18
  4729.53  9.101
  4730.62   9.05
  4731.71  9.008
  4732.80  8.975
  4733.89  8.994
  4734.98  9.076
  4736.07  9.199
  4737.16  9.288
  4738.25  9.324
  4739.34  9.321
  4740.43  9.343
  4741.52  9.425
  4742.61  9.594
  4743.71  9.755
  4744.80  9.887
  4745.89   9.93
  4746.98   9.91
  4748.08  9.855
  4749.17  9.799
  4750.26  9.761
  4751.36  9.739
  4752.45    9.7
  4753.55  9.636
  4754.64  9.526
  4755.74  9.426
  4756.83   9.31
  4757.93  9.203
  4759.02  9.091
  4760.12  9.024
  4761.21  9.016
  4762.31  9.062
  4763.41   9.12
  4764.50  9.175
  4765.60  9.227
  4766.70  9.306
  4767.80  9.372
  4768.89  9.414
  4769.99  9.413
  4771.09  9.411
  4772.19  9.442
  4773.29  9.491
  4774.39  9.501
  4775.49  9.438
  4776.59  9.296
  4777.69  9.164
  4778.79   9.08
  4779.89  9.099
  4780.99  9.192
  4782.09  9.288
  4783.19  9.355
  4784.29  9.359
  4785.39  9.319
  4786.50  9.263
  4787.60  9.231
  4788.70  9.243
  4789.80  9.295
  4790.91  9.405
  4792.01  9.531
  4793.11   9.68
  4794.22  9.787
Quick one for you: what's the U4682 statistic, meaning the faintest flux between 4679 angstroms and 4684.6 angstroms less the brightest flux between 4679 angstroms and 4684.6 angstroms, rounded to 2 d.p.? -0.44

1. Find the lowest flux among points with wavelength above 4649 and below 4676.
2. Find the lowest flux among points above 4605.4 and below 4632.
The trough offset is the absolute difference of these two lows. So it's 0.33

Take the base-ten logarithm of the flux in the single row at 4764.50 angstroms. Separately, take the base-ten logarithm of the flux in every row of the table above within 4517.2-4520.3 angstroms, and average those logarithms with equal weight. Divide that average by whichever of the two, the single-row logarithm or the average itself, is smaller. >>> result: 1.02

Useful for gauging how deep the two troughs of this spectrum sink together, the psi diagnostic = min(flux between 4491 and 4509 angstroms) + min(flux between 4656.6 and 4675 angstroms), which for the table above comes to 18.1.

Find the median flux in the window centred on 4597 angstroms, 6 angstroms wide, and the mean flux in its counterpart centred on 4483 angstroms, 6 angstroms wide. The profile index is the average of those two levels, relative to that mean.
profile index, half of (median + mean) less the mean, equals 0.18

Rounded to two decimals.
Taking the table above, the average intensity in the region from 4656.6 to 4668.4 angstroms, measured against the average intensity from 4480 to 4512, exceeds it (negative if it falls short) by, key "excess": -0.27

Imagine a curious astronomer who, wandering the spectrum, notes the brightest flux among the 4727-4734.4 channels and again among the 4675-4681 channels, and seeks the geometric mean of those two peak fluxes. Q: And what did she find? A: 9.70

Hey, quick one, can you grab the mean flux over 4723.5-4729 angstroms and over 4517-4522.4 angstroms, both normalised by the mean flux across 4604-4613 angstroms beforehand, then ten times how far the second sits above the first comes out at 0.0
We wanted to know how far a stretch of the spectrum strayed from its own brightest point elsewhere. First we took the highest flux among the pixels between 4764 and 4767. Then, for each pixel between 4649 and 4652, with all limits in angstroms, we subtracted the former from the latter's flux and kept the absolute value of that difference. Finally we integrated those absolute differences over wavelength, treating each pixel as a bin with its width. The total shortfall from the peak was 1.0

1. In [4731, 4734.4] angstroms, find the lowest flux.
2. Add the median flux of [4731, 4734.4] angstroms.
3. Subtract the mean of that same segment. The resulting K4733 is 8.98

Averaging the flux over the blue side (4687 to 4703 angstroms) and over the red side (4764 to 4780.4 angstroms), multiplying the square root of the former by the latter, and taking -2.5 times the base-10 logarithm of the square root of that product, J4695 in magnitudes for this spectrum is -1.81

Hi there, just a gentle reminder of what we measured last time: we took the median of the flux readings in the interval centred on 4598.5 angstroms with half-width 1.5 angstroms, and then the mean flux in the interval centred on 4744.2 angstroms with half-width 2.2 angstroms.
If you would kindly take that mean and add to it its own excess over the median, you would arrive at 10.3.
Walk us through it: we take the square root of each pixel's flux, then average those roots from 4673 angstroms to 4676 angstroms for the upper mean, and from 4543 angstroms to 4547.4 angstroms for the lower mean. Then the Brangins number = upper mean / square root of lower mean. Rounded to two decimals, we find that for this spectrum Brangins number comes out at 1.77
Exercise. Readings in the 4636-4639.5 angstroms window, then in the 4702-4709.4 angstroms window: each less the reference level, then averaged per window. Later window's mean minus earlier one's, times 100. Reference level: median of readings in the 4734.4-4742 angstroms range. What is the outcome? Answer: -52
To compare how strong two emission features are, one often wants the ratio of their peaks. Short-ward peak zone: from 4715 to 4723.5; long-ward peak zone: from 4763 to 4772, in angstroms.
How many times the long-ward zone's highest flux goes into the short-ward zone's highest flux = 1.04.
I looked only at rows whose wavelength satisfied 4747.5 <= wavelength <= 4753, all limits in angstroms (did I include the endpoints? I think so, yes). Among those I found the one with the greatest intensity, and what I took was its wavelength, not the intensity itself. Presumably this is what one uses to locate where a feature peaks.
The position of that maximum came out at 4748.08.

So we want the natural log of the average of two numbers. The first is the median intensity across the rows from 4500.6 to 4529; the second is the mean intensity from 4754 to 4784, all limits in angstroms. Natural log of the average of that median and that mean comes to 2.24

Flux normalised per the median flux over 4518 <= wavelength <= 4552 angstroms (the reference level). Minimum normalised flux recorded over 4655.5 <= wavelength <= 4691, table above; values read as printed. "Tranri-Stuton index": 0.98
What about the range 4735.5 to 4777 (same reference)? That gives 0.97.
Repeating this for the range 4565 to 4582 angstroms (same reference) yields 0.97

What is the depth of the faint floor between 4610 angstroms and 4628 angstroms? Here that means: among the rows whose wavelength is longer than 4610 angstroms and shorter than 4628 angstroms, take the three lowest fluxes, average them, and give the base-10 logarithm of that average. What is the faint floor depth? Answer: 0.963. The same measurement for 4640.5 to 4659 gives 0.940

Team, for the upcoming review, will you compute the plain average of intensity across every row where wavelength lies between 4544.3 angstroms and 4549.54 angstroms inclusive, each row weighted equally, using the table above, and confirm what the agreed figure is 9.4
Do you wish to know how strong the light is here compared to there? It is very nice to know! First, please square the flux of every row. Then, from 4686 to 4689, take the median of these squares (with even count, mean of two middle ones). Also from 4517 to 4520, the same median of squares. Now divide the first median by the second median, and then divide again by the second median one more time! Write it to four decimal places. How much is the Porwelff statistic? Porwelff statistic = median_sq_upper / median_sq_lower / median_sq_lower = 0.0113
